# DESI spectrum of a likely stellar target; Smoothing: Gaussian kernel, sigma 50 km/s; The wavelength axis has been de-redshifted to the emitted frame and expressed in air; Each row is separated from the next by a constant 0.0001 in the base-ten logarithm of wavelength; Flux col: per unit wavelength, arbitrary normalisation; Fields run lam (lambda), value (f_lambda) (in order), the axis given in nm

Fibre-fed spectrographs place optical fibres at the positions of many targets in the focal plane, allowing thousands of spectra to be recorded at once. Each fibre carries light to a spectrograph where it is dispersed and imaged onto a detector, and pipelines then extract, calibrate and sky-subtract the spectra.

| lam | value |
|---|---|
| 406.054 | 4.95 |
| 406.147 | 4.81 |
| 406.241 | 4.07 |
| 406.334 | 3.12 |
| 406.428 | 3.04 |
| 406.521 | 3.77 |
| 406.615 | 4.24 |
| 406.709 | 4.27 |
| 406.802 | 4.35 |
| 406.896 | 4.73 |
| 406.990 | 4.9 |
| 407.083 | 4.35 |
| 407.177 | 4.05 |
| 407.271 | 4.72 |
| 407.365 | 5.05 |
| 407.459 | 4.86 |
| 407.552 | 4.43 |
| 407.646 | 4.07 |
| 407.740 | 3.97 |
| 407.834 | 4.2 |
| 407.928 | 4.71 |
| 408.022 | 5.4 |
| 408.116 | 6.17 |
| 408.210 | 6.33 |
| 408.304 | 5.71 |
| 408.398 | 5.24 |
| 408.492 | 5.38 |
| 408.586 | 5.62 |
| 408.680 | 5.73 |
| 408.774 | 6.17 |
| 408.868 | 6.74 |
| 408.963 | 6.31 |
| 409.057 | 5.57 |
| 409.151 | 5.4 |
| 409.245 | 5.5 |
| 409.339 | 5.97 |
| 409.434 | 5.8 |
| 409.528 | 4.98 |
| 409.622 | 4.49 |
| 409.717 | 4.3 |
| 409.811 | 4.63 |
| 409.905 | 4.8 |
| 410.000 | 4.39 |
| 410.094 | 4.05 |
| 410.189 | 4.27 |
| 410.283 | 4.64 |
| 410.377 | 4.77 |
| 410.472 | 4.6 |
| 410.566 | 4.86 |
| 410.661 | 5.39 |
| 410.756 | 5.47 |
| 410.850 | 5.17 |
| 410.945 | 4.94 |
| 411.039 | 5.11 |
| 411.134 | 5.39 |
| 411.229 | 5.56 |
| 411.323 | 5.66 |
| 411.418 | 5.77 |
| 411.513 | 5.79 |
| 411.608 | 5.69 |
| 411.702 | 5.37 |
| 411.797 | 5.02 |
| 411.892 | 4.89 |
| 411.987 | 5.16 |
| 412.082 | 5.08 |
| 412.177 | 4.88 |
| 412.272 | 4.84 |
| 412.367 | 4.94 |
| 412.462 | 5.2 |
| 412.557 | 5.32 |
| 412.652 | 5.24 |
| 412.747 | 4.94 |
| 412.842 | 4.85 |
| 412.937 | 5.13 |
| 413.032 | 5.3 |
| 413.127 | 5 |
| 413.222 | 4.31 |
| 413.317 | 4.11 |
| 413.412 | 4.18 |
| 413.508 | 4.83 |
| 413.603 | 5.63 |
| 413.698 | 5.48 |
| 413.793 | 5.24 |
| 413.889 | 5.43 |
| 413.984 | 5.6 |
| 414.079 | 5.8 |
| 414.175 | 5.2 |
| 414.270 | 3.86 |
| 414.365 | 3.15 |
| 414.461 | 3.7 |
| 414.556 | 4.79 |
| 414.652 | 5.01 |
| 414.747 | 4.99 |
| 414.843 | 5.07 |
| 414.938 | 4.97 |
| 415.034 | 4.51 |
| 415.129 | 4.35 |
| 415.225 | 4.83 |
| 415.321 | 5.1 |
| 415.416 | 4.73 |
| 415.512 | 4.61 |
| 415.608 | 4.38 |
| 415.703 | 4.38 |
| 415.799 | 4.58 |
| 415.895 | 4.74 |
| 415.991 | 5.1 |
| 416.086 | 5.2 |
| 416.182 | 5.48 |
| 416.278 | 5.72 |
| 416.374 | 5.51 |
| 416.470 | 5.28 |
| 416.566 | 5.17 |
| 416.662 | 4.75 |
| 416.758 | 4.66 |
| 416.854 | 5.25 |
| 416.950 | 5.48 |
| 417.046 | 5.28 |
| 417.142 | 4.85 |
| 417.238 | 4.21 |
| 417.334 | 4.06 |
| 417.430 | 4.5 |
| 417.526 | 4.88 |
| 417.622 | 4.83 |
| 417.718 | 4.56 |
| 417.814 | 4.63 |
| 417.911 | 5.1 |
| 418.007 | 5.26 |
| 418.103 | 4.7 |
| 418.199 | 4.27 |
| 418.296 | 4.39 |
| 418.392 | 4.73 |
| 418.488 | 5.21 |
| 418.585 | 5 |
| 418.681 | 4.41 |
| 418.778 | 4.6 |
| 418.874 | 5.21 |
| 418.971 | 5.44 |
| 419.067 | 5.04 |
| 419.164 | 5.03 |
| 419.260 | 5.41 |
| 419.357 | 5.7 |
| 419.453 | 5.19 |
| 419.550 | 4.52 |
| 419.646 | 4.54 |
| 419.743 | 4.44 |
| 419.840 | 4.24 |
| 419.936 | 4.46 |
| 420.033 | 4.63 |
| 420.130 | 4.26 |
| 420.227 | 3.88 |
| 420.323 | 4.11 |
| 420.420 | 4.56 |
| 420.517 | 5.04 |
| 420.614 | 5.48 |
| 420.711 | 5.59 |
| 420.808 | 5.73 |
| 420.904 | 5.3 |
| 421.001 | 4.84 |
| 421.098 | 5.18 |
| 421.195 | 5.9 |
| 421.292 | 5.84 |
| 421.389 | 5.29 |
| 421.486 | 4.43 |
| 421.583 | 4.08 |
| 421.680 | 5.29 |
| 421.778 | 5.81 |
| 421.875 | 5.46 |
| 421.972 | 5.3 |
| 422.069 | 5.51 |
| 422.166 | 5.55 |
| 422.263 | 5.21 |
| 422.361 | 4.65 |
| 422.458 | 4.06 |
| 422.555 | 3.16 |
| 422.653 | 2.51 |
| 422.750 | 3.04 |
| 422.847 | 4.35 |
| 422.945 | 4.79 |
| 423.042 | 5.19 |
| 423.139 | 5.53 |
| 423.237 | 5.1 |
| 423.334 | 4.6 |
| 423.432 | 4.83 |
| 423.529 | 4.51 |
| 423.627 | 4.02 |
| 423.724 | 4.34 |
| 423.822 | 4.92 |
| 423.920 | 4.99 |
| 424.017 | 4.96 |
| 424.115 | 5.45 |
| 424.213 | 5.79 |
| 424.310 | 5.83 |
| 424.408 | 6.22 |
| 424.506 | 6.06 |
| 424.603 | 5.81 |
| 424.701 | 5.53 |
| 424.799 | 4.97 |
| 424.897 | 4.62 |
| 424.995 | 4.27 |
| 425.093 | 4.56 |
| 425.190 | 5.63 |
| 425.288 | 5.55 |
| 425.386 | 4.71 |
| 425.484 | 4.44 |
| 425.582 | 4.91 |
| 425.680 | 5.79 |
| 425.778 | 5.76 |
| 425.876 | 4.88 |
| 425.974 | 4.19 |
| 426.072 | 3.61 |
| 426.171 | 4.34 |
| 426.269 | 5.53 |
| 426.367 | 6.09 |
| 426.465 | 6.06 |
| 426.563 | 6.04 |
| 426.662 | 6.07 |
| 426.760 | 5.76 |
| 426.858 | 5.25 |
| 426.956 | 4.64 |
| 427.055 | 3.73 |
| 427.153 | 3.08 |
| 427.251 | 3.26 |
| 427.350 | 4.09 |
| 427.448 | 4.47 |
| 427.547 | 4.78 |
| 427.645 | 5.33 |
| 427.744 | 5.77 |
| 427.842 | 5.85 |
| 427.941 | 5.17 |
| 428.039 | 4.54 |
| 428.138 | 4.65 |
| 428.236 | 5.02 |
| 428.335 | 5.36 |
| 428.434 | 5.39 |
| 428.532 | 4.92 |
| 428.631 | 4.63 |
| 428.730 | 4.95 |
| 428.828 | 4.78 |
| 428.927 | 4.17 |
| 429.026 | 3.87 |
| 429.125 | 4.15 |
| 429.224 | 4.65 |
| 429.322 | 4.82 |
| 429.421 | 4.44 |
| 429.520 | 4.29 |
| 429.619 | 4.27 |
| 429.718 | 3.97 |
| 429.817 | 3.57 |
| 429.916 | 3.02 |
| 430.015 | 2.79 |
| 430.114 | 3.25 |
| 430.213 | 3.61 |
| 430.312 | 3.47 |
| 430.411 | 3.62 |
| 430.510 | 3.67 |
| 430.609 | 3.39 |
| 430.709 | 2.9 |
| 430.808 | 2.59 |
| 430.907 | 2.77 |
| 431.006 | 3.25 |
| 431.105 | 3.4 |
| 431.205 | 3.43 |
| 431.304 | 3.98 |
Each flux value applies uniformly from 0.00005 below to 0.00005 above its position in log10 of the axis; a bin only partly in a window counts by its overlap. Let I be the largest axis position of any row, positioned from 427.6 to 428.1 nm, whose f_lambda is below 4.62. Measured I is 428.039 nm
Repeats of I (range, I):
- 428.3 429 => 428.927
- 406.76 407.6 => 407.552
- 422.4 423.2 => 422.847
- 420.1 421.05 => 420.420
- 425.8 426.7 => 426.171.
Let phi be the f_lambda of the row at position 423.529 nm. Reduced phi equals 4.51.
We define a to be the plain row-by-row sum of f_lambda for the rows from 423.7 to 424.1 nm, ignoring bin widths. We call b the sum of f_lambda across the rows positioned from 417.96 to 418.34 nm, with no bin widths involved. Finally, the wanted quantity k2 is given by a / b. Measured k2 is 1.03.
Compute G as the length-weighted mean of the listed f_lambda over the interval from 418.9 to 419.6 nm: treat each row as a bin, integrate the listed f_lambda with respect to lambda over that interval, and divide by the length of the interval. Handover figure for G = 5.2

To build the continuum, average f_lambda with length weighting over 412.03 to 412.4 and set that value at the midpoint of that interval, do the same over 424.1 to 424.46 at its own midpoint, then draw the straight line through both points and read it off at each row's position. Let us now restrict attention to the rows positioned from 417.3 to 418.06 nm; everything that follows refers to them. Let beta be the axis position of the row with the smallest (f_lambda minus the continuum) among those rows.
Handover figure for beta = 417.334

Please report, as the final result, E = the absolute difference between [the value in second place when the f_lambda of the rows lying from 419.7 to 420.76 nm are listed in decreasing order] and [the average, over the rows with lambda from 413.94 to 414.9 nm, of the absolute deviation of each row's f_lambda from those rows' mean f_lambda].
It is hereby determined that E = 4.8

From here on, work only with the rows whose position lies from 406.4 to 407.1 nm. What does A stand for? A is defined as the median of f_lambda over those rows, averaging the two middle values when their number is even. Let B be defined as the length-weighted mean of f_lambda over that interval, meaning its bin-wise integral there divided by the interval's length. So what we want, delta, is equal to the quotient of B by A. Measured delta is 0.98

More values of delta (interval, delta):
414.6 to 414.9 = 1.00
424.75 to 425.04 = 1.00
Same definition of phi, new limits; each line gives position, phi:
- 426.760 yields 5.76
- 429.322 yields 4.82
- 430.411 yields 3.62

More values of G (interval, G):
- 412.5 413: 5.1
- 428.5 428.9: 4.8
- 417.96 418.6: 4.8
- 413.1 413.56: 4.5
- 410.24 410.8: 5.0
